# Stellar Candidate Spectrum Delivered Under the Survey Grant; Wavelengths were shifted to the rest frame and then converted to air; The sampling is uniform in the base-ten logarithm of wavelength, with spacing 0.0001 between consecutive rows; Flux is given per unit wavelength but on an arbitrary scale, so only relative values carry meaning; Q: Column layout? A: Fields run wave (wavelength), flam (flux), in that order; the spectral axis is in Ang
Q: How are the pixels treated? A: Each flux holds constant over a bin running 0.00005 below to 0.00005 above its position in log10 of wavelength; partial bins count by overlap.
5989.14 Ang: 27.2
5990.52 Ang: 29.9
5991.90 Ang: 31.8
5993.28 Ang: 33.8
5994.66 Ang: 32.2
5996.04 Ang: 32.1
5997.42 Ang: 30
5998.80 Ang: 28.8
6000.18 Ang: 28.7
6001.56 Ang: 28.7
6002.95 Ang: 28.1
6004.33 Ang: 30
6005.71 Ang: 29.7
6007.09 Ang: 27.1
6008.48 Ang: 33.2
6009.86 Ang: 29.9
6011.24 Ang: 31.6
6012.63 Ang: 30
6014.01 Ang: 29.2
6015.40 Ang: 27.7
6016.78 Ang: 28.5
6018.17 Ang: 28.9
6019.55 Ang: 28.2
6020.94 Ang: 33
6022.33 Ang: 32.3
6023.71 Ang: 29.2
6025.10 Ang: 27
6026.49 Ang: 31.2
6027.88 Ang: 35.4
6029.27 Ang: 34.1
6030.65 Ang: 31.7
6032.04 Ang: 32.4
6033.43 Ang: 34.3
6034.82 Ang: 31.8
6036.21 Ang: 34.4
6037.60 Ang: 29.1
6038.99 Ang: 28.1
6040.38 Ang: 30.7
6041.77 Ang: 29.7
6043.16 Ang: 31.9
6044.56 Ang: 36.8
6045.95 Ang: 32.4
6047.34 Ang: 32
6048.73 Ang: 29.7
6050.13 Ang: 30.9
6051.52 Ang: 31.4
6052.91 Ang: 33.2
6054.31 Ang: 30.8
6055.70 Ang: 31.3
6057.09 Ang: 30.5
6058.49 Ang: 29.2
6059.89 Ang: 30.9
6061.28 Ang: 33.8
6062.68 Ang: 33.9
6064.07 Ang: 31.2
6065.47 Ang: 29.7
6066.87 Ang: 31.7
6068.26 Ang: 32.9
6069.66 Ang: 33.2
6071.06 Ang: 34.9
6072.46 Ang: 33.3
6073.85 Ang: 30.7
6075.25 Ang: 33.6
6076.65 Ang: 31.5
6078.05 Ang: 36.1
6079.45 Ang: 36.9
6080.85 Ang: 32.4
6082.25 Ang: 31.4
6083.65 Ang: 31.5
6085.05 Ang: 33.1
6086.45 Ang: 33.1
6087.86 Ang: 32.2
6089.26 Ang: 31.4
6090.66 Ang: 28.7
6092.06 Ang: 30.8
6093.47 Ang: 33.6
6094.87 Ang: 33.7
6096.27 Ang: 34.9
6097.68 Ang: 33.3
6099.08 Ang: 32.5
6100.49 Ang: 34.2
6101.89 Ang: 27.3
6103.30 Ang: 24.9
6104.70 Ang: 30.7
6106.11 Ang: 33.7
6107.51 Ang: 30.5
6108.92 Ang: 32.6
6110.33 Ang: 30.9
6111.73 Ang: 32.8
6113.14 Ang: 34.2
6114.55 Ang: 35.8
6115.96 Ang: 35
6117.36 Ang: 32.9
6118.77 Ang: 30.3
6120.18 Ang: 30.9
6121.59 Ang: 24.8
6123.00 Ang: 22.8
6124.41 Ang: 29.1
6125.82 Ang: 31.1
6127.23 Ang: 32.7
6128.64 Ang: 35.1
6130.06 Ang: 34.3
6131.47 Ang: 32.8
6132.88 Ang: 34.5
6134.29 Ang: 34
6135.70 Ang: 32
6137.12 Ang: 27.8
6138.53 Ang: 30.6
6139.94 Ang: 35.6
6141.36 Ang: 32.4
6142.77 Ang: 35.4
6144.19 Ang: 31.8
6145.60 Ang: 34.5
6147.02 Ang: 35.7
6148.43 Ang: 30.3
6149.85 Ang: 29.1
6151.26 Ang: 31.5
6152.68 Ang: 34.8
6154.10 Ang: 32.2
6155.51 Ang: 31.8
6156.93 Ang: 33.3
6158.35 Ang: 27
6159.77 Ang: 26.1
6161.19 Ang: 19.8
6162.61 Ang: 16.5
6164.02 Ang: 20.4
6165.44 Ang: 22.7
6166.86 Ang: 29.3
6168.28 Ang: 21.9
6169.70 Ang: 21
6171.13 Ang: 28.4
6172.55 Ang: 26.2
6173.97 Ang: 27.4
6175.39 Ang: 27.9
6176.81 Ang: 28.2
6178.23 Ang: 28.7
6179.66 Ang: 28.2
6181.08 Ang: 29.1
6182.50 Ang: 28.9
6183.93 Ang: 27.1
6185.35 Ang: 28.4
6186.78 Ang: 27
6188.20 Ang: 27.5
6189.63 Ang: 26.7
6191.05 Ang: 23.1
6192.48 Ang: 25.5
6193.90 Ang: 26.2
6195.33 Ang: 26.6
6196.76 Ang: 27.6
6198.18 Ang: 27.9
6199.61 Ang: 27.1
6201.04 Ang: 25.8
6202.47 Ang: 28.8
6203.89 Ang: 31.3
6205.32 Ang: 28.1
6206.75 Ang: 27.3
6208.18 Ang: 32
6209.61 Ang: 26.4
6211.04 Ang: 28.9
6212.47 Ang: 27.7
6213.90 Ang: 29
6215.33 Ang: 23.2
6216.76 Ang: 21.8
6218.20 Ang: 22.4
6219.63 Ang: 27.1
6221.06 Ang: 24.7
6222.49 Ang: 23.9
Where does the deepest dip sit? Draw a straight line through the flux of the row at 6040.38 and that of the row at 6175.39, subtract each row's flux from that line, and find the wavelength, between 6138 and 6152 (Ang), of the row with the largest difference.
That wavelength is 6149.85 Ang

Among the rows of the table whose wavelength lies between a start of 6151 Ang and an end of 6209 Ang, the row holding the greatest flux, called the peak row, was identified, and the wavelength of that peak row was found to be 6152.68 Ang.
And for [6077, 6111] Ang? 6079.45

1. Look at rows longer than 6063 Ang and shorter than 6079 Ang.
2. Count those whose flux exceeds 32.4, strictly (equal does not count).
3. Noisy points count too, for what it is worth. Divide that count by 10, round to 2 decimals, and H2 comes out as 0.60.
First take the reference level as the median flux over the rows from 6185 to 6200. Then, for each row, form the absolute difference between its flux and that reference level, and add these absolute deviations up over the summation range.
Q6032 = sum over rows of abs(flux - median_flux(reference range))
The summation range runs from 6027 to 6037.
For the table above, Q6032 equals 45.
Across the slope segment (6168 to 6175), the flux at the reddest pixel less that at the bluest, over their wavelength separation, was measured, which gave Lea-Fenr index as 1.0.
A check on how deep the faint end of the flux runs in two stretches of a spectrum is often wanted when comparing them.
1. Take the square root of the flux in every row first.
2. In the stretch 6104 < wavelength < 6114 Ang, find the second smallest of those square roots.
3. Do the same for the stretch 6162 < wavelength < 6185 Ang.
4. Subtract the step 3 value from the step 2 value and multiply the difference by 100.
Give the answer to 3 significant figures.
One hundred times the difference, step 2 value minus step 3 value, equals 102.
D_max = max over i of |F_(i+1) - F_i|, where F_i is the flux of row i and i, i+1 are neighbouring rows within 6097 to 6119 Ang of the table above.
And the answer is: 6.9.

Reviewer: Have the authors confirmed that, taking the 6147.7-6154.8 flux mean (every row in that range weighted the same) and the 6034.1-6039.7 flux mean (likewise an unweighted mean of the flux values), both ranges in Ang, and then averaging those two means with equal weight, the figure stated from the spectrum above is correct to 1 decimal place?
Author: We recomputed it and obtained 31.2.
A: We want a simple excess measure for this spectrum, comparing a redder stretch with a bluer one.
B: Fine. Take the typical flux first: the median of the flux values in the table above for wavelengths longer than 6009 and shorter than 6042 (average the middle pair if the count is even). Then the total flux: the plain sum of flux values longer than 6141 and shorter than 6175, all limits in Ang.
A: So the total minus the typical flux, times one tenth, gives 65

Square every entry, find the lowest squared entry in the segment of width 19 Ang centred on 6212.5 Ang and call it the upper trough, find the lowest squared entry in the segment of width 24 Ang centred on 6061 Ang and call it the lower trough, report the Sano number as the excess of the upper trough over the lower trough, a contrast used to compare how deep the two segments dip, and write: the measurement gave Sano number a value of -377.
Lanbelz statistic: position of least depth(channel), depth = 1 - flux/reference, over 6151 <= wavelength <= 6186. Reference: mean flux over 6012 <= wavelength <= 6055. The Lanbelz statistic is 6152.68 Ang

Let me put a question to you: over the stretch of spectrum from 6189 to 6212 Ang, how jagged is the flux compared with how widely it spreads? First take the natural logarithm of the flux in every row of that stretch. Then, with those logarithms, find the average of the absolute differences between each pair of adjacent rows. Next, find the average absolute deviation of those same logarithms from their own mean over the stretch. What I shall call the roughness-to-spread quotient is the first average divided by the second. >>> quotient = 1.41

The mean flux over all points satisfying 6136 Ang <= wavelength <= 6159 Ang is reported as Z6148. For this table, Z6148 32.1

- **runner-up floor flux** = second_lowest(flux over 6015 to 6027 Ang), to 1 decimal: 27.7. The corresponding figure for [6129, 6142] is 30.6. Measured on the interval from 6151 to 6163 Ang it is 19.8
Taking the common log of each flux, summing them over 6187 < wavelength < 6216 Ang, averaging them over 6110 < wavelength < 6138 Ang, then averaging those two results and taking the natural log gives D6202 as 2.715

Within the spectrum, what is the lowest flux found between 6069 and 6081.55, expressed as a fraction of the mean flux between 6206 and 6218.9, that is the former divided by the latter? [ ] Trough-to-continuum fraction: 1.16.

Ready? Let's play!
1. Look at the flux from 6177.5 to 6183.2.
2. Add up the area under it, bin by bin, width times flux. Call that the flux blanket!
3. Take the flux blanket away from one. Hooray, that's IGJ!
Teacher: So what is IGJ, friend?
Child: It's -163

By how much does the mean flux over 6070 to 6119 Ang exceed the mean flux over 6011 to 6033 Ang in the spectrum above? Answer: 1.8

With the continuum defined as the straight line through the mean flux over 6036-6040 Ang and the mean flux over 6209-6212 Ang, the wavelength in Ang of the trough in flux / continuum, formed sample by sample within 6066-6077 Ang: 6073.85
